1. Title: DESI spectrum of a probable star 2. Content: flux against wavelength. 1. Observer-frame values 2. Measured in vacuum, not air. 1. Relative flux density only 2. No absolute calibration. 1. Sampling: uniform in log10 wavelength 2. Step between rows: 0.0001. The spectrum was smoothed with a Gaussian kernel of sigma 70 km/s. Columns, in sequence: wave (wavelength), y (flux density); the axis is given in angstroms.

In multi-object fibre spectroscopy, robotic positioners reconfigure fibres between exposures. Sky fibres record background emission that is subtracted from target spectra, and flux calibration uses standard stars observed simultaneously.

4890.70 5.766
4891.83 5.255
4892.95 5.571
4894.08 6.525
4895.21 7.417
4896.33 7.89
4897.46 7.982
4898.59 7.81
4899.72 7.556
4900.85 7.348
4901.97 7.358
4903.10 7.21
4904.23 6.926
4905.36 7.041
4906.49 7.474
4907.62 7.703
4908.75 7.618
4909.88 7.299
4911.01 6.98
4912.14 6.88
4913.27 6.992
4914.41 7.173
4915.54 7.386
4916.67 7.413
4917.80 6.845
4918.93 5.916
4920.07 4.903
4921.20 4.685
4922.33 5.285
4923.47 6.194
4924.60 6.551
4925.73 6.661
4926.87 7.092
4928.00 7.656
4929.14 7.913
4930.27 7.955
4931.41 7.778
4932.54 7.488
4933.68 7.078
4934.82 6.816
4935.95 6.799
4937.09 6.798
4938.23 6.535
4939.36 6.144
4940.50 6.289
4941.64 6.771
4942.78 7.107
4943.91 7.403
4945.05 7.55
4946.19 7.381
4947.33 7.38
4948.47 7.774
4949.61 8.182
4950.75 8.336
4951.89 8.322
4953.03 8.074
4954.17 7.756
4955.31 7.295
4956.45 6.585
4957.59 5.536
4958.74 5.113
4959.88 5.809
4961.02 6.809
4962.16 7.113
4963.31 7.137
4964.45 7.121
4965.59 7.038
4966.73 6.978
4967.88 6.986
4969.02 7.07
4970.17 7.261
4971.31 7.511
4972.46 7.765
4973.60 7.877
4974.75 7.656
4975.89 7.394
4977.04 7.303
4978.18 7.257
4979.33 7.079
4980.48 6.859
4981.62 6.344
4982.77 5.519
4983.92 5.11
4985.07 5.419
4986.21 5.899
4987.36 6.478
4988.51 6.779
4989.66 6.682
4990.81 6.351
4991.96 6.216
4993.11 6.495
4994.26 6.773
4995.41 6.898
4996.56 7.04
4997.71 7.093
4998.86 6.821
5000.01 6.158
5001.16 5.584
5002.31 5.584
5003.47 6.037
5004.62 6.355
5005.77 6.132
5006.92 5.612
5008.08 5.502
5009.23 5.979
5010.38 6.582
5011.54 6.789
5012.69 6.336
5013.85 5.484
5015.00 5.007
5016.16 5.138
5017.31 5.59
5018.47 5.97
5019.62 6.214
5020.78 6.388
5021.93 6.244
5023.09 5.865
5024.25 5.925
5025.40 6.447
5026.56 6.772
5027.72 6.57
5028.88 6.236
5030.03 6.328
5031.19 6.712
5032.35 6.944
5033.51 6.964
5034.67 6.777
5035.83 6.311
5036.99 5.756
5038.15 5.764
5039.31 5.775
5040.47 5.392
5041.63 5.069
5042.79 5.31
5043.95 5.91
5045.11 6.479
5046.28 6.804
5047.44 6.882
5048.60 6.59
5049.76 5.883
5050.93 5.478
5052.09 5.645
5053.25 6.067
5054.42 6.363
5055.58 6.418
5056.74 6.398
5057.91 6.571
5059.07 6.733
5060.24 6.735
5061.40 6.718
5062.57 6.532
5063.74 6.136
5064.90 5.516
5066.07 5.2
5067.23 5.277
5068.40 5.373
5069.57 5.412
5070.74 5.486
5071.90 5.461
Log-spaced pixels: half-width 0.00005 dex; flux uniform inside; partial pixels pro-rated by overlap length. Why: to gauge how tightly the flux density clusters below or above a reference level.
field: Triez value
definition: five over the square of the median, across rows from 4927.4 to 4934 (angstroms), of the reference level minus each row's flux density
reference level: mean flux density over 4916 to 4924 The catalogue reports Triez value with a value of 1.5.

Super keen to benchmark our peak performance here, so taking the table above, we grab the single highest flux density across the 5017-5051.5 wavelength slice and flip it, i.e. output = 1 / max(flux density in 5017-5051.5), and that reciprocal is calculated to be 0.144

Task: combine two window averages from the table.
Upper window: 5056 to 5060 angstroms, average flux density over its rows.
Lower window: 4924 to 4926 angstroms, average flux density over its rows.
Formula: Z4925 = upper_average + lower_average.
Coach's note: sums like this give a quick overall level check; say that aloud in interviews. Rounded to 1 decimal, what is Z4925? 13.2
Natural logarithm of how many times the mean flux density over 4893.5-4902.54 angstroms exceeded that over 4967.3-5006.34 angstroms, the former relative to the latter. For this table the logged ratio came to 0.12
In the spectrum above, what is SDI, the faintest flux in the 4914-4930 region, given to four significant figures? 4.685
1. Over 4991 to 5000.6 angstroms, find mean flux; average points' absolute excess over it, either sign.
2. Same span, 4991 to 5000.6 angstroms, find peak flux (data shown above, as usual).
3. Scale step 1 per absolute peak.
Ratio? 0.042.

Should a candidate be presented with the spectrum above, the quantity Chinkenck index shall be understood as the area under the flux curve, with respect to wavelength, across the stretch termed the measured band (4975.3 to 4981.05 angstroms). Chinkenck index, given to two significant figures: 41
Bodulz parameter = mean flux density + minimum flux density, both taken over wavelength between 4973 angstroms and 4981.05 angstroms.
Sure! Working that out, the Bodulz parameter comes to 14.2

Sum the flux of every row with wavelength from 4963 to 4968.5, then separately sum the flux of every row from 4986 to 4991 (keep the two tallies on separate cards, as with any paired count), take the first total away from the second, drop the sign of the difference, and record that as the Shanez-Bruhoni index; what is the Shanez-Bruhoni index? 3.1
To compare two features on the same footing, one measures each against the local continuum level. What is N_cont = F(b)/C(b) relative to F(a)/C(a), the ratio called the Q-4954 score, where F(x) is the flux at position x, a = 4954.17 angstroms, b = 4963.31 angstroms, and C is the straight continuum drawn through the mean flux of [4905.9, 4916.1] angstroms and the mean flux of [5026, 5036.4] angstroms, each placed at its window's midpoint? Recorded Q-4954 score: 0.93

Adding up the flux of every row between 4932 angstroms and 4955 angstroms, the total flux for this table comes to 146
